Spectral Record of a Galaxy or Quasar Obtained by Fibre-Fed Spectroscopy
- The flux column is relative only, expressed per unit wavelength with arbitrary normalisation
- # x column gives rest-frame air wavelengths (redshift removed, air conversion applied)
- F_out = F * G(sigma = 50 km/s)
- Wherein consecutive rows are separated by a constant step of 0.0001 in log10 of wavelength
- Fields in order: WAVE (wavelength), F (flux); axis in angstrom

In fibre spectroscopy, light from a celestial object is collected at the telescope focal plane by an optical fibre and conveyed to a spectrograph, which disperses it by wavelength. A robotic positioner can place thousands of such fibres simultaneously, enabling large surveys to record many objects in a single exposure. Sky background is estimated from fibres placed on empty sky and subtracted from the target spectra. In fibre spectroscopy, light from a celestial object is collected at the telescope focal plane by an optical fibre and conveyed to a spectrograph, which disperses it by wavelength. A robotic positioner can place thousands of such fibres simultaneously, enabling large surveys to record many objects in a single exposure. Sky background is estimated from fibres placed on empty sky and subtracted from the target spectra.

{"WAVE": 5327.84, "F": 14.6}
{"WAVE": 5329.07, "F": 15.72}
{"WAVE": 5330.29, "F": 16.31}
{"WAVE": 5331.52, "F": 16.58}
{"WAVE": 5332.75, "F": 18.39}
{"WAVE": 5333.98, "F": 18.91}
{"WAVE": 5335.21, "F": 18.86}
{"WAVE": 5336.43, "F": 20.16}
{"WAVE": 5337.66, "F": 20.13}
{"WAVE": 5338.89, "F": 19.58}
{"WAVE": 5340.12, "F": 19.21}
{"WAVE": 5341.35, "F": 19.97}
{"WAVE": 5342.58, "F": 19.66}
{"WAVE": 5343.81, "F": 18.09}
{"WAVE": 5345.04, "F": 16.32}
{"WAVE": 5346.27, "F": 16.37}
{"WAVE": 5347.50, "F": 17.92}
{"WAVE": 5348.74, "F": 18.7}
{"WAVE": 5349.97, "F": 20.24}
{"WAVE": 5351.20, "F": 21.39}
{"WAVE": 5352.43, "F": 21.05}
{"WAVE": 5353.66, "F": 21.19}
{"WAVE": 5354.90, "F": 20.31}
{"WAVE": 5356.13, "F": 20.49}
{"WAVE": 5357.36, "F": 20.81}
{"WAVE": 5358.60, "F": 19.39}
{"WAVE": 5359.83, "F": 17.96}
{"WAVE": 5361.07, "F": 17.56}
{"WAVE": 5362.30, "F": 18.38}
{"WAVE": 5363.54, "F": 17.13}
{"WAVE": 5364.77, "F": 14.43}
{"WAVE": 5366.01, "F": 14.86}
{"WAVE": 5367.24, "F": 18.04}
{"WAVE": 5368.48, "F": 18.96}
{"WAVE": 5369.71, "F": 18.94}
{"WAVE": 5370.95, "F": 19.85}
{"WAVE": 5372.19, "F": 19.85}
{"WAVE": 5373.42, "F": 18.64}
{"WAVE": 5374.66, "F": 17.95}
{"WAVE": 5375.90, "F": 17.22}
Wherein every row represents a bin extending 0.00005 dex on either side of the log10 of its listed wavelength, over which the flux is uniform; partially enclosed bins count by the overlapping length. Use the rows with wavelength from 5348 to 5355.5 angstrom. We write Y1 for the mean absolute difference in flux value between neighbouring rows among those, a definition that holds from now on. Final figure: 0.81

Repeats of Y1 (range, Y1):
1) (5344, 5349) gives 0.79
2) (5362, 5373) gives 1.18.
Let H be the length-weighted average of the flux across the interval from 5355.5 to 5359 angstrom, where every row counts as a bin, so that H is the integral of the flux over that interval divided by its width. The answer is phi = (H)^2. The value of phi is 411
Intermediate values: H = 20.3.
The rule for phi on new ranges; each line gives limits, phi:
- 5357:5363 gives 349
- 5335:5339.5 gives 391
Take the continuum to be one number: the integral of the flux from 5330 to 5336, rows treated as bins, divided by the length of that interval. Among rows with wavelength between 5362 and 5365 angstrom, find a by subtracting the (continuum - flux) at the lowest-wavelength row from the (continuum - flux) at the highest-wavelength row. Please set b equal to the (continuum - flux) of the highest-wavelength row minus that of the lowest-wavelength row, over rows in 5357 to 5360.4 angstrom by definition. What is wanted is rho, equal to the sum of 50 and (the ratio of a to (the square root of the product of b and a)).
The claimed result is 51.2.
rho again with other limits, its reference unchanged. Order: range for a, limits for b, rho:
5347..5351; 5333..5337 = 48.6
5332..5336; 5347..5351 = 49.5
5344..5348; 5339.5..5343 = 48.1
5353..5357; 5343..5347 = 50.6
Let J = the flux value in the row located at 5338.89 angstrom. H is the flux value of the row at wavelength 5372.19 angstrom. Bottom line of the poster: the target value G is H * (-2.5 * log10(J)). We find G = -64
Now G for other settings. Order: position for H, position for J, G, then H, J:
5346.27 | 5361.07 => -51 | 16.37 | 17.56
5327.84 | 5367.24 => -46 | 14.6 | 18.04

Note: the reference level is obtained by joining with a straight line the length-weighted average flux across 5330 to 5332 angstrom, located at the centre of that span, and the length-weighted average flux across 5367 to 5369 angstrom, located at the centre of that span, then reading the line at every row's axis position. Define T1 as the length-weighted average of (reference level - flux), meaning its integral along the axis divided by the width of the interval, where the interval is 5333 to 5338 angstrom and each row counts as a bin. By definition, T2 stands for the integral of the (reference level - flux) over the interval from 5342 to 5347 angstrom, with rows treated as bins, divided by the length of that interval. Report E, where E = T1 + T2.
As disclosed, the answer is -3.1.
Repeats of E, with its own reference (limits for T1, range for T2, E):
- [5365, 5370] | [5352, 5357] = -1.9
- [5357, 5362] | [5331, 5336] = -2.5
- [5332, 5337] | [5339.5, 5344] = -4.7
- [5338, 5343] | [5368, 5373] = -3.4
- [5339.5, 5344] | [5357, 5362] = -3.0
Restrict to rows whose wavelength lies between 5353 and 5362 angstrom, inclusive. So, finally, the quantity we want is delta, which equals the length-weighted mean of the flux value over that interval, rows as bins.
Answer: 19.6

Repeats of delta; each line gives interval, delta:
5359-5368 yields 17.0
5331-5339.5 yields 19.0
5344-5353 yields 18.8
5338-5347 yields 18.5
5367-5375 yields 19.0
